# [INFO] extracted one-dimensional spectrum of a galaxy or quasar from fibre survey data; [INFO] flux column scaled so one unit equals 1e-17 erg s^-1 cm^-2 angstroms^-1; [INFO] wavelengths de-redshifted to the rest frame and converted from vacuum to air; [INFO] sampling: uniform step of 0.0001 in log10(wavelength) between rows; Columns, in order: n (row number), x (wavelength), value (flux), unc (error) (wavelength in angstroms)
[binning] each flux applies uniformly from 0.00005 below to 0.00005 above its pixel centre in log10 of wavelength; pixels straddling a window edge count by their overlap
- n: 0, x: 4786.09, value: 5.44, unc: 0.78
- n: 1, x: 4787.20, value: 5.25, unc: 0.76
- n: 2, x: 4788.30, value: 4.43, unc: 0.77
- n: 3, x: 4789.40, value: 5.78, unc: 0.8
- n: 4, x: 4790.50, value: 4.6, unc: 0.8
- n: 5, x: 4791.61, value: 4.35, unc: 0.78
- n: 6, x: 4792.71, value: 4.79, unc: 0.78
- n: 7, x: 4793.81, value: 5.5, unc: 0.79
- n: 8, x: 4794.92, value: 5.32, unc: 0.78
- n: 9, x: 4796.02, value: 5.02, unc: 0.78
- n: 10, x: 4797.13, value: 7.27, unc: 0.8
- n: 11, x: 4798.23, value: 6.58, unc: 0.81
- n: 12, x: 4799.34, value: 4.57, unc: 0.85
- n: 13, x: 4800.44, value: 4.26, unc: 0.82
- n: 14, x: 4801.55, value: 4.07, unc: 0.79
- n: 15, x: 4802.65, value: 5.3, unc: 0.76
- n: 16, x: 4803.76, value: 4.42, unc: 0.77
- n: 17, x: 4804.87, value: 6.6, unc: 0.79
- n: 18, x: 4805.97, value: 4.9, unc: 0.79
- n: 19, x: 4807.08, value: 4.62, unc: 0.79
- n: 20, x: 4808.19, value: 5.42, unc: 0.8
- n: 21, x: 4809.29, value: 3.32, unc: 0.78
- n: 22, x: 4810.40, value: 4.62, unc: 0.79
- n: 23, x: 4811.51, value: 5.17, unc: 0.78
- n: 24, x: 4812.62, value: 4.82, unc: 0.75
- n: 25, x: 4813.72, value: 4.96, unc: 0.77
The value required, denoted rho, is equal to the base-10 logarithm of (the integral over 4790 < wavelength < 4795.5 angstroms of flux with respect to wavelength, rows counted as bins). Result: 1.43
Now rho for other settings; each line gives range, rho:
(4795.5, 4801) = 1.48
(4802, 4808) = 1.49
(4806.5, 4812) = 1.41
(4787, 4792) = 1.39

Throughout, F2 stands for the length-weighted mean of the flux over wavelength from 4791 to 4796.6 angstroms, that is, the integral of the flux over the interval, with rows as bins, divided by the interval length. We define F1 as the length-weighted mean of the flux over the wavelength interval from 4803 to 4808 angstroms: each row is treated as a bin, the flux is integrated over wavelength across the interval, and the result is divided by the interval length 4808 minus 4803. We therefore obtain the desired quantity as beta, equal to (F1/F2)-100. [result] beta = -98.97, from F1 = 5.2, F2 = 5.00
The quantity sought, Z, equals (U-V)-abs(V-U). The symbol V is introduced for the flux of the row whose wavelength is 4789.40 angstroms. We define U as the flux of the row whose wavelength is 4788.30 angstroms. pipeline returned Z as -2.7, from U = 4.43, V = 5.78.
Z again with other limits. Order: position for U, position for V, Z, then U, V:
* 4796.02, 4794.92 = -0.6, 5.02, 5.32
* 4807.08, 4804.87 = -4.0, 4.62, 6.6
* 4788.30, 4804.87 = -4.3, 4.43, 6.6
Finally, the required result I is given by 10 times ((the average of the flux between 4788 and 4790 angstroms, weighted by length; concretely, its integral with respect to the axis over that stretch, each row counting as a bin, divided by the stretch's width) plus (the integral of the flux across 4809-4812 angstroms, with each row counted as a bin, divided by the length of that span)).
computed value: 96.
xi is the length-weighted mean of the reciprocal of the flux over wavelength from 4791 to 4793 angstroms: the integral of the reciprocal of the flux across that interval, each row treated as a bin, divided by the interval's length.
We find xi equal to 0.220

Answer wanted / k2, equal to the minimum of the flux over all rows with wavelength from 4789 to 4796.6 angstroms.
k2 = 4.35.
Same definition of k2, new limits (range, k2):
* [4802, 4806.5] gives 4.42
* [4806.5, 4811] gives 3.32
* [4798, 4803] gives 4.07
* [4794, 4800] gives 4.57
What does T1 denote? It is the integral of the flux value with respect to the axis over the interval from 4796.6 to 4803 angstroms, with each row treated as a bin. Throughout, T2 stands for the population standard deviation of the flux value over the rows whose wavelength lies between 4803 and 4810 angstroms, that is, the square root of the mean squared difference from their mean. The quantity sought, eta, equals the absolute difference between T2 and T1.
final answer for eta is 33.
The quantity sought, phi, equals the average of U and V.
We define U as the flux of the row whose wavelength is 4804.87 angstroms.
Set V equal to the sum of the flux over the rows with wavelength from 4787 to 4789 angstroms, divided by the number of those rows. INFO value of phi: 5.7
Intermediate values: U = 6.6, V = 4.8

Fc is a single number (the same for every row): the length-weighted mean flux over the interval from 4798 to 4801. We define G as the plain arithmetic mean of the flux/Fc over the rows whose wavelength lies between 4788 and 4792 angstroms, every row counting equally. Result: 0.96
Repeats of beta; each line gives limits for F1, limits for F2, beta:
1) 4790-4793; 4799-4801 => -98.96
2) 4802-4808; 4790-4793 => -98.87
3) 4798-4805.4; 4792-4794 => -99.00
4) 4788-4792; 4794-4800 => -99.15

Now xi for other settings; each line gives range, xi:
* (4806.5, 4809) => 0.211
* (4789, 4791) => 0.197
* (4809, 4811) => 0.251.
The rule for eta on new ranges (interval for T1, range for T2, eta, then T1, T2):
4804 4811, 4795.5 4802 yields 33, 34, 1.21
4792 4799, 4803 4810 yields 39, 40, 1.00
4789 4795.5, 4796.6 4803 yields 32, 33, 1.20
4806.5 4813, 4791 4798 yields 29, 30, 0.92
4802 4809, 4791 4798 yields 35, 36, 0.92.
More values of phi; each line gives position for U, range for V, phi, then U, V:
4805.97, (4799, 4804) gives 4.7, 4.9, 4.5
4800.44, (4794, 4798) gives 5.1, 4.26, 5.9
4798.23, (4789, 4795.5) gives 5.8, 6.58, 5.1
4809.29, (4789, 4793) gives 4.1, 3.32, 4.9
